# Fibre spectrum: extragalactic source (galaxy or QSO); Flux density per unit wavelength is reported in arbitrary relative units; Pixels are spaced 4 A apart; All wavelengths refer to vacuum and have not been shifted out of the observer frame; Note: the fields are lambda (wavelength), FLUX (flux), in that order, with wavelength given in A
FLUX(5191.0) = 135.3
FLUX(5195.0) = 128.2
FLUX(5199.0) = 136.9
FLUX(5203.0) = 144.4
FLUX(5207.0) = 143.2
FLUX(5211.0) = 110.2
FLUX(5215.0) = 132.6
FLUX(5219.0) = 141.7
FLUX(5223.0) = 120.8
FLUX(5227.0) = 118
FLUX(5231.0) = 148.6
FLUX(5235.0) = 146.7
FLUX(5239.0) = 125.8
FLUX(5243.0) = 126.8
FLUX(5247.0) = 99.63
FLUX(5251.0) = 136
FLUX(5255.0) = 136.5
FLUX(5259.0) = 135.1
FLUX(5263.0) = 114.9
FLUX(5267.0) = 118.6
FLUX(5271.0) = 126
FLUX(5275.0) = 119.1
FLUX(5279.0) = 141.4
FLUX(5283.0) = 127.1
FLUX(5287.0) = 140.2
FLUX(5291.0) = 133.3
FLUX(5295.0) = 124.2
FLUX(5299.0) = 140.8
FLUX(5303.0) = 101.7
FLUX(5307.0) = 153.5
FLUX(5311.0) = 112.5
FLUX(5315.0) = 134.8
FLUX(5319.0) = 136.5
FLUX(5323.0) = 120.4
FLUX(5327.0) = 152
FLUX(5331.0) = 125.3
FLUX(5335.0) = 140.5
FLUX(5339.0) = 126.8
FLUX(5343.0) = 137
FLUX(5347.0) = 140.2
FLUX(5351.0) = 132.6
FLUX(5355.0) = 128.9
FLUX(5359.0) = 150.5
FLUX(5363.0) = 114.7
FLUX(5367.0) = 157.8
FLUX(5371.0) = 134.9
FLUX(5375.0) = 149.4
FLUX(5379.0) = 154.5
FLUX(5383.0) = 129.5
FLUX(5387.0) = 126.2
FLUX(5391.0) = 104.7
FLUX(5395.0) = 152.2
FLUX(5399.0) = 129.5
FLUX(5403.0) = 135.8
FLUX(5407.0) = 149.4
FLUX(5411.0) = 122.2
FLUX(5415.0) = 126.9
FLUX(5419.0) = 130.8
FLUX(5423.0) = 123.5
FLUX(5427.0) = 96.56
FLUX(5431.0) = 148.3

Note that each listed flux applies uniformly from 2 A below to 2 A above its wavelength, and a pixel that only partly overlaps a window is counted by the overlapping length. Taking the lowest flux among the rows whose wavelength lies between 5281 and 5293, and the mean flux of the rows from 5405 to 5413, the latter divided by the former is 1.07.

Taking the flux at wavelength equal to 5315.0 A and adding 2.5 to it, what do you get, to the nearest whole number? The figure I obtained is 137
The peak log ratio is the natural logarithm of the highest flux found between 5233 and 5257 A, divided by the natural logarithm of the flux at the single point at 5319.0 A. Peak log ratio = 1.01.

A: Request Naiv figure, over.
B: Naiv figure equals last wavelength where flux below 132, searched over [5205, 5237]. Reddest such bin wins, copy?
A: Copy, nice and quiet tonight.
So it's 5227.0 A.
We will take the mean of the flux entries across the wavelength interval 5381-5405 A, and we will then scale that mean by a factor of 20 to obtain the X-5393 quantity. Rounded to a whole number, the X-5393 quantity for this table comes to 2593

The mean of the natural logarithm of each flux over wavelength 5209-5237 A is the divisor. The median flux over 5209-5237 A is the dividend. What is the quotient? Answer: 27.2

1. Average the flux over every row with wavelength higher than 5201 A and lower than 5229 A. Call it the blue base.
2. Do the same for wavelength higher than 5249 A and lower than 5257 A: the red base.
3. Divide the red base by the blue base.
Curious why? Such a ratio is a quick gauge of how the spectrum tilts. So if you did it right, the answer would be 1.05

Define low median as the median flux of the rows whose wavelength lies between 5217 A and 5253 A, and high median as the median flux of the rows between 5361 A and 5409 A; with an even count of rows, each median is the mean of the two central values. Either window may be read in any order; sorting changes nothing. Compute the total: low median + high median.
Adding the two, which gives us 262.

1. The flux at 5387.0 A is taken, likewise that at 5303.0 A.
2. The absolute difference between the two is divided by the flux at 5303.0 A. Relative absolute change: 0.24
